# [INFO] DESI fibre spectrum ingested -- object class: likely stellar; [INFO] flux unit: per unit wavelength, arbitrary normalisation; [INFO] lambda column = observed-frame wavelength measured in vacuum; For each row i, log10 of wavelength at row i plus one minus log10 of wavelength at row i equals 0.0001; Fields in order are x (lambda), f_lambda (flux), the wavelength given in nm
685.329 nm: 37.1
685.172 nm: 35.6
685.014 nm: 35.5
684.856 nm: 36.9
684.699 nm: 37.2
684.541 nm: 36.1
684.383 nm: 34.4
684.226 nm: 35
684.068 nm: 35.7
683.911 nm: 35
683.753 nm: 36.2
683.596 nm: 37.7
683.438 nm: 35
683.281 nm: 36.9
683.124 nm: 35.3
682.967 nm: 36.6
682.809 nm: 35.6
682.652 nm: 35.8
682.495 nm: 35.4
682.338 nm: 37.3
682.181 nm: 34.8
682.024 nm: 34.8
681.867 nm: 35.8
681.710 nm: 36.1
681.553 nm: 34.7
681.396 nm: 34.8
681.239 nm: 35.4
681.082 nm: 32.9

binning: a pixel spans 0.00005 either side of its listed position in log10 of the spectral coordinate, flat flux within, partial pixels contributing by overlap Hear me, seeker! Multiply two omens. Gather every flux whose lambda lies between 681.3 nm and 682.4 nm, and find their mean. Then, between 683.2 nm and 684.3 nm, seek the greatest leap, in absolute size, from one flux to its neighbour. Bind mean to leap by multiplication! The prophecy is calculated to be 96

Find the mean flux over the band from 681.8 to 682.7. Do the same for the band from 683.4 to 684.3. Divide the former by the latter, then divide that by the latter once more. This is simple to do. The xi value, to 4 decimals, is 0.0279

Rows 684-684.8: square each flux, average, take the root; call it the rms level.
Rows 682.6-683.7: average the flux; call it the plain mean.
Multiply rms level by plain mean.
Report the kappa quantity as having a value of 1290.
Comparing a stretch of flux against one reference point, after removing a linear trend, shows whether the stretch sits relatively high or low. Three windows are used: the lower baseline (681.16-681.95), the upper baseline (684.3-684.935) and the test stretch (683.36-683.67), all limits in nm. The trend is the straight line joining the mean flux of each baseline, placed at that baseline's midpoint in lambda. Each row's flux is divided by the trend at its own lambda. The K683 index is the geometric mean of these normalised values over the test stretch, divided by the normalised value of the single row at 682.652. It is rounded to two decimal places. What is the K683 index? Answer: 1.01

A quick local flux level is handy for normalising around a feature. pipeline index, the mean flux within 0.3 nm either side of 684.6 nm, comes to 36.1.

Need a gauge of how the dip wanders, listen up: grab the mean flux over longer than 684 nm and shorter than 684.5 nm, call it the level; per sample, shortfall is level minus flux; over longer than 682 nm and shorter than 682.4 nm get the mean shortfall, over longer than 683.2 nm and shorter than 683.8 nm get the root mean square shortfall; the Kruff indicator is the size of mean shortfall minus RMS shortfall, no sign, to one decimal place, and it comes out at 2.3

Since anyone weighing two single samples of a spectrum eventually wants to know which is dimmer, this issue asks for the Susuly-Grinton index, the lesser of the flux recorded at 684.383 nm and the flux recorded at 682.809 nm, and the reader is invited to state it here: 34.4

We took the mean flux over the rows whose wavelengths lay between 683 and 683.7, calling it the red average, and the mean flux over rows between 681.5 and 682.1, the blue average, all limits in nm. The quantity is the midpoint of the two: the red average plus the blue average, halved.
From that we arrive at 35.8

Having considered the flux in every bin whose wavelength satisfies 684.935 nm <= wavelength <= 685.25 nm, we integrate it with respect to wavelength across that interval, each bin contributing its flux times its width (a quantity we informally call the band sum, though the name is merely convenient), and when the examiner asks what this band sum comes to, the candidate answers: 11.2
